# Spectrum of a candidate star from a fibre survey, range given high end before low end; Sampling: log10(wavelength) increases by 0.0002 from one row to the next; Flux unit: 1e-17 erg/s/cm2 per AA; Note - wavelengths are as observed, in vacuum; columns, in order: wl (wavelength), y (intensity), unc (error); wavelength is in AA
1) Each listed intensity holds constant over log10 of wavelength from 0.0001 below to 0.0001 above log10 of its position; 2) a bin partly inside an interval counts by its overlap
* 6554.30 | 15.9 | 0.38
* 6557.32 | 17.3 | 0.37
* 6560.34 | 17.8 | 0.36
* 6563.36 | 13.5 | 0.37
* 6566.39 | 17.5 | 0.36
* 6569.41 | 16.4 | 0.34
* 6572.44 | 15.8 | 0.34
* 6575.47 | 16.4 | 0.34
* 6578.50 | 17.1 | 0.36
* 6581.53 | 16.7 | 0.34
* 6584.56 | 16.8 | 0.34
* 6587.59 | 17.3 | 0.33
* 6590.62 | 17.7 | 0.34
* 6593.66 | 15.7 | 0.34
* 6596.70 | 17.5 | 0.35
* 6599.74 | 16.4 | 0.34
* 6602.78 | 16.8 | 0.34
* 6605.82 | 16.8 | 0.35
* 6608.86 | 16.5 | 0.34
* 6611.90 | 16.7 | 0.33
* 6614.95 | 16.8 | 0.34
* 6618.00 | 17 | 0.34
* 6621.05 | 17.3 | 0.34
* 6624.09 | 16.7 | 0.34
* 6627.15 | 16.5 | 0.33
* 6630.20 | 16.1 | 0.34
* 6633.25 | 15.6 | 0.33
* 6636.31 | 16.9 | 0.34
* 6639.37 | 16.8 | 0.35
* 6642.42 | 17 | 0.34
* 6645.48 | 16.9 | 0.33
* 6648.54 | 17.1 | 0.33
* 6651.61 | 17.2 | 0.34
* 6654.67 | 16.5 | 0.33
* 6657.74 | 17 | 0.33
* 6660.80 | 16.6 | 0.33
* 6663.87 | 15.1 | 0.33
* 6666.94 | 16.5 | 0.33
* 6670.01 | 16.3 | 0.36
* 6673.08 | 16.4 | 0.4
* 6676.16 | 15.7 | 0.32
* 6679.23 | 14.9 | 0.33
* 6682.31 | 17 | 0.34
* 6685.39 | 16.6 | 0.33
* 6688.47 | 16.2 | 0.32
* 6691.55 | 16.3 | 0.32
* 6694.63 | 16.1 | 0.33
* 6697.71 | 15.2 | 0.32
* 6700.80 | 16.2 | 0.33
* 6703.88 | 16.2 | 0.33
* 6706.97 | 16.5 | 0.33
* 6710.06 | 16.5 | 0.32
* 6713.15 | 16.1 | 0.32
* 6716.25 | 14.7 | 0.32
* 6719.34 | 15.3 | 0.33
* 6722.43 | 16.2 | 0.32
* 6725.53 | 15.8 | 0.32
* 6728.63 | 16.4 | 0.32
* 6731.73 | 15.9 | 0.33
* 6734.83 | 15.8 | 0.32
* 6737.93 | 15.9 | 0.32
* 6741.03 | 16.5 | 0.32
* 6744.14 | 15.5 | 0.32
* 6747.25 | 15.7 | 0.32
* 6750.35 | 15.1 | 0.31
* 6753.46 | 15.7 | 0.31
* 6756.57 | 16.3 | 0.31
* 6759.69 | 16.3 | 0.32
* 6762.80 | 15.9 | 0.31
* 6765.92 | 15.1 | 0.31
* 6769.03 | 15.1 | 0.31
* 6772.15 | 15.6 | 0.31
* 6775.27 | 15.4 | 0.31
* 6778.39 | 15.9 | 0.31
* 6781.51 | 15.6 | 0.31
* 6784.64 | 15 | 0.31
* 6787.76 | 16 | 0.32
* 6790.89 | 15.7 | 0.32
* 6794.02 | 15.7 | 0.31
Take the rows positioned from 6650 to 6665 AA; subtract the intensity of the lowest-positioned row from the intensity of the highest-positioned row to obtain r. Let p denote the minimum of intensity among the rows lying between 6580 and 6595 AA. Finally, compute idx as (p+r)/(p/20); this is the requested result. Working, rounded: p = 15.7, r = -2.1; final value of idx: 17.3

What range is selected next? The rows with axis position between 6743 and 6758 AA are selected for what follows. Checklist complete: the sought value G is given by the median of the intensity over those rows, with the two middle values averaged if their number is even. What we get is 15.7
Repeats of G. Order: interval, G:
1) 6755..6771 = 15.9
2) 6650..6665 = 16.6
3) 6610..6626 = 16.8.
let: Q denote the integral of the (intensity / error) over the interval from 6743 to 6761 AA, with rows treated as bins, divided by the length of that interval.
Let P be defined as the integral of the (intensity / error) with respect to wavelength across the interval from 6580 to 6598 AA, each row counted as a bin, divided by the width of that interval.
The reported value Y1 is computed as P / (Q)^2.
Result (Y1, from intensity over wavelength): 0.0199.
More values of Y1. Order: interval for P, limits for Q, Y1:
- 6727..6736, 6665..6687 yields 0.0222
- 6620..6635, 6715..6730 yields 0.0206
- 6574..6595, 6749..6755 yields 0.0200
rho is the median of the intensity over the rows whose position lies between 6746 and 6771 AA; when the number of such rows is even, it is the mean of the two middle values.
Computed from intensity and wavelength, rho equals 15.7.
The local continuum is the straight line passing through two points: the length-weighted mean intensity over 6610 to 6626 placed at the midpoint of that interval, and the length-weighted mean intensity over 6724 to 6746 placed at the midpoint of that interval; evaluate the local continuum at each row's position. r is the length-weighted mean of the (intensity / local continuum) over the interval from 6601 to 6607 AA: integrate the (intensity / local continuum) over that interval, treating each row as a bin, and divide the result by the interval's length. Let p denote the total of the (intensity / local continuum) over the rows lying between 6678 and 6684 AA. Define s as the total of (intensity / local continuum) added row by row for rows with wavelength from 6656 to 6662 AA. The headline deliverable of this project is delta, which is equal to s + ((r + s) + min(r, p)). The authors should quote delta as 6.04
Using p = 1.95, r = 0.99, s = 2.03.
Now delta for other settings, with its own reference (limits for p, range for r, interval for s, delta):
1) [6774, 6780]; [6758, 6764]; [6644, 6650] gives 6.13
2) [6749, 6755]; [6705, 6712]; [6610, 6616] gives 6.00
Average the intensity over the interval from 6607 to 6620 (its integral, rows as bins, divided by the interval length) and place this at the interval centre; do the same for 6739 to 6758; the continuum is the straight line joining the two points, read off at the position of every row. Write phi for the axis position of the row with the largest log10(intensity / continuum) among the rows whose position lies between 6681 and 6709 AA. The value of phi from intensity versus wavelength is 6682.31 AA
